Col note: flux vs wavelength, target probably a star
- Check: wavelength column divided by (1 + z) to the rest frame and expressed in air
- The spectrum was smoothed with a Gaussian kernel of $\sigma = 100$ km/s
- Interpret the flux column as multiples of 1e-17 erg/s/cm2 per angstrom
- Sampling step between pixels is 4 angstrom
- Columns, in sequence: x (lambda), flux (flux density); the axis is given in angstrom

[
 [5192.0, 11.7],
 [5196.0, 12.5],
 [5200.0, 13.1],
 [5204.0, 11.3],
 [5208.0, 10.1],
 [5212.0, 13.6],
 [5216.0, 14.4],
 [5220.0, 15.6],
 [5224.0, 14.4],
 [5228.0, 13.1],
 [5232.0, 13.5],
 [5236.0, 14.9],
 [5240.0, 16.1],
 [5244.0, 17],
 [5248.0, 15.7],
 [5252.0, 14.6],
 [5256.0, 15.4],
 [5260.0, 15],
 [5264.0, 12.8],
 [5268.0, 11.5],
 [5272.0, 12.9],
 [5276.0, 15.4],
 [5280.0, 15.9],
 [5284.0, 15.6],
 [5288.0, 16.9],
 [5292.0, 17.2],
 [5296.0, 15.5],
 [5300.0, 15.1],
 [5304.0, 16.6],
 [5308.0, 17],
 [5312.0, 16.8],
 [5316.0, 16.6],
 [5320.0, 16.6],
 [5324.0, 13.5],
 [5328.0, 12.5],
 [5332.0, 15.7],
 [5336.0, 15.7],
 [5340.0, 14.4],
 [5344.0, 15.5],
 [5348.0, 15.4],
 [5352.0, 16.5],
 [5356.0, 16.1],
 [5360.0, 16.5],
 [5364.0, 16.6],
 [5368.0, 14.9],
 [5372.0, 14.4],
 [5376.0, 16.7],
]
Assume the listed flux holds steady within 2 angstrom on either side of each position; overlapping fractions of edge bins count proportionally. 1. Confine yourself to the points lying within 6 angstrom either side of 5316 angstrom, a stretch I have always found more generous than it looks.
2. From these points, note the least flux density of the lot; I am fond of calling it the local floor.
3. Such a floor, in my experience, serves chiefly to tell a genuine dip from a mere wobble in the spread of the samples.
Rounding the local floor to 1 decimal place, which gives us 16.6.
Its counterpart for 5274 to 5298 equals 15.4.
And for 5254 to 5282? 11.5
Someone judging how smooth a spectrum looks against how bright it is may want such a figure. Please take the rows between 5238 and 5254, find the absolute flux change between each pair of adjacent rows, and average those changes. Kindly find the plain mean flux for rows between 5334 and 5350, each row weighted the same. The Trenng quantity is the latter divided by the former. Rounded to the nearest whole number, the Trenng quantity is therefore 14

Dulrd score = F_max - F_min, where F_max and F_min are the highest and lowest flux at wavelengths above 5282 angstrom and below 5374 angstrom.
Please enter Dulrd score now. 4.7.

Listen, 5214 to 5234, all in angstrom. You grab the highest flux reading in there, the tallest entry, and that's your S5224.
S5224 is 15.6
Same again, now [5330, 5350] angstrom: 15.7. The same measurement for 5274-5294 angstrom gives 17.2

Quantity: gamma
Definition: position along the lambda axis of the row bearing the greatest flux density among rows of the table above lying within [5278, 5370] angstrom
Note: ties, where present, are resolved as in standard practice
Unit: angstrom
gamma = 5292.0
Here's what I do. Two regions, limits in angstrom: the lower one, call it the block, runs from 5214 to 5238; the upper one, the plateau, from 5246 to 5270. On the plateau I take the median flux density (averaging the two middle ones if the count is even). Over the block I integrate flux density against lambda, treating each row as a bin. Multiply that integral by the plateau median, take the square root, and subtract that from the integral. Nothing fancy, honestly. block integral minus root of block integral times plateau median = 272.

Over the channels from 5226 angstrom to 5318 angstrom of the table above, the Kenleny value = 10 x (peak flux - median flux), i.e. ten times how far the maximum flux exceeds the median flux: 17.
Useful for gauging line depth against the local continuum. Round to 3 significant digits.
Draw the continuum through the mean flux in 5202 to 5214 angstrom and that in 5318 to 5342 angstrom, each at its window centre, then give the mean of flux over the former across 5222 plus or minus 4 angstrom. 1.25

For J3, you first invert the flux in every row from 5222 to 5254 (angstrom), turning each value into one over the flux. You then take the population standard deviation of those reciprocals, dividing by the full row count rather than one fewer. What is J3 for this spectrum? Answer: 0.0055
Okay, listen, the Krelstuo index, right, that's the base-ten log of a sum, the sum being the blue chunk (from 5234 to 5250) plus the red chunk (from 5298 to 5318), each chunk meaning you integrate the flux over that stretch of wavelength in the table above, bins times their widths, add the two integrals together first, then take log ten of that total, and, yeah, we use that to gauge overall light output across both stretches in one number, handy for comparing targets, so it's 2.77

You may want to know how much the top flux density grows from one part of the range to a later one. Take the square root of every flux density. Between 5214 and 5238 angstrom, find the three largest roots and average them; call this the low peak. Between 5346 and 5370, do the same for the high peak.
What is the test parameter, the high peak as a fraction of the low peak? 1.05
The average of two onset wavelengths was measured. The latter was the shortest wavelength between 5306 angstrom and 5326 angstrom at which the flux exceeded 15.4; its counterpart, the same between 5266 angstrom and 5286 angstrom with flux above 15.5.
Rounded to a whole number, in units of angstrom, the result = 5294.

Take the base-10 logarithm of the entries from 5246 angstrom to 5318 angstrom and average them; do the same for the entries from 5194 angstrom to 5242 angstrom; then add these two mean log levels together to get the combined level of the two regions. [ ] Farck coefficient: 2.31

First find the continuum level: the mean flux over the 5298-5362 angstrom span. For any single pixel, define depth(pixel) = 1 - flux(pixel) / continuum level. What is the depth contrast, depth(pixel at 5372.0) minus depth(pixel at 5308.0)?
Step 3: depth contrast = 0.17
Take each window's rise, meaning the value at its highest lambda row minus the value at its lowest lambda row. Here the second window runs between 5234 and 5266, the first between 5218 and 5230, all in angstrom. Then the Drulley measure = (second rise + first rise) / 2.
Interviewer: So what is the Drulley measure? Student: -2.3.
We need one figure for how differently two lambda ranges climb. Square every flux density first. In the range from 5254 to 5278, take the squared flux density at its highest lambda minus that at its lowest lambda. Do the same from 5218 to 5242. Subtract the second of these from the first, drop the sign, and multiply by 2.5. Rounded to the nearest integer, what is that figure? 40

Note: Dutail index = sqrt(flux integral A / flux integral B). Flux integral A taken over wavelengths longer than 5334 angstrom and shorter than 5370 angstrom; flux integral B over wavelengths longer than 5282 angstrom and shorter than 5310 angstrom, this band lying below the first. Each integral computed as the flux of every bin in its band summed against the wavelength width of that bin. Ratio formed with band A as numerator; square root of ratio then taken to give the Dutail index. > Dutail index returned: 1.1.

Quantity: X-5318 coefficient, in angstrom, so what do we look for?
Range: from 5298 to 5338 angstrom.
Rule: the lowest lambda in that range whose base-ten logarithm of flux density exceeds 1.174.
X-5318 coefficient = 5300.0 angstrom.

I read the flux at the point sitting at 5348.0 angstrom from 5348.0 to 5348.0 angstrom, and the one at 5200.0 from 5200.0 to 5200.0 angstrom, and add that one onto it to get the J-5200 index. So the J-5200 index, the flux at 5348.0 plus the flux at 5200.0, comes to 28.5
